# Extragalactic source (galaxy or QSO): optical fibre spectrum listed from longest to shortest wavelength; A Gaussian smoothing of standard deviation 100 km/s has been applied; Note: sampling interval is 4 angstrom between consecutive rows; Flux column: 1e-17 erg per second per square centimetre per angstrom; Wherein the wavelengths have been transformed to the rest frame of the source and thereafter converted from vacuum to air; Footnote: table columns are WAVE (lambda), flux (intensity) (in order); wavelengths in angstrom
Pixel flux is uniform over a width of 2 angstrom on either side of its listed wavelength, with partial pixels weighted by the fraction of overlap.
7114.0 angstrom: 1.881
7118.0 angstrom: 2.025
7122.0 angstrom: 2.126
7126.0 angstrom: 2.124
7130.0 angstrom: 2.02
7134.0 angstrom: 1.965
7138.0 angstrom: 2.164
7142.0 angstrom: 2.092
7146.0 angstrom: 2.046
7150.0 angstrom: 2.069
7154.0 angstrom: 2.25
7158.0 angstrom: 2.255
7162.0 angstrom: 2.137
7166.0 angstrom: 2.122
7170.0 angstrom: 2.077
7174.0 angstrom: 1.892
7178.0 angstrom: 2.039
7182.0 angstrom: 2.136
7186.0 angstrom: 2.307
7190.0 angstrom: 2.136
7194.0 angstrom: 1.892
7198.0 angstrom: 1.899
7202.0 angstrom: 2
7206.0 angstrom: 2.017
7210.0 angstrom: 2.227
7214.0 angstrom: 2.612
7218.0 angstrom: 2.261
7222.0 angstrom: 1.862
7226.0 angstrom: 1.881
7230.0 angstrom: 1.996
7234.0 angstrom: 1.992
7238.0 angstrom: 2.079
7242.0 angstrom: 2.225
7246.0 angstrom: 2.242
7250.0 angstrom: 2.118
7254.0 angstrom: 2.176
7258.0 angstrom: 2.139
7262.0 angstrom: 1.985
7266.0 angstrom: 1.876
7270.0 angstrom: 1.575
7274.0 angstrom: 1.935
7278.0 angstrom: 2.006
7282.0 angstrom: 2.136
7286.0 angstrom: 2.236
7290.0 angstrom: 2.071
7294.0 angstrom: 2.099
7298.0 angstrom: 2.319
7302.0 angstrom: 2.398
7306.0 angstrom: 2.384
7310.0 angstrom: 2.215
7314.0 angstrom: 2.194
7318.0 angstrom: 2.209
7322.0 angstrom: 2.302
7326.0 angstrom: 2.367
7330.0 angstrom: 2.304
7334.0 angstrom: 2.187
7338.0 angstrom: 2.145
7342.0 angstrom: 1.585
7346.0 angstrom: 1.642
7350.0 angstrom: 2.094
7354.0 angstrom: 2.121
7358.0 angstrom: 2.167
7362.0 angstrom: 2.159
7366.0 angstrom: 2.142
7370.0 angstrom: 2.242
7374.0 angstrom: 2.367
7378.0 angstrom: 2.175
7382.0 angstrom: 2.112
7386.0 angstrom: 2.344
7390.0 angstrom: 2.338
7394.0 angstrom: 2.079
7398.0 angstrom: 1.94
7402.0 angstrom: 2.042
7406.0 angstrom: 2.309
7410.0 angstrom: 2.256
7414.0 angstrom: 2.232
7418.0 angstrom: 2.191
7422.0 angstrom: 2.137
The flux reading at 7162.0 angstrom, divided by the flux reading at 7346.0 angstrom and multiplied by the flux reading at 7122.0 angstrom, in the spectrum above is 2.8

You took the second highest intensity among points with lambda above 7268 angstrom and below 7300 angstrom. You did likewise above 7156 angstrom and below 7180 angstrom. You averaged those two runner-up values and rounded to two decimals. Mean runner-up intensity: 2.19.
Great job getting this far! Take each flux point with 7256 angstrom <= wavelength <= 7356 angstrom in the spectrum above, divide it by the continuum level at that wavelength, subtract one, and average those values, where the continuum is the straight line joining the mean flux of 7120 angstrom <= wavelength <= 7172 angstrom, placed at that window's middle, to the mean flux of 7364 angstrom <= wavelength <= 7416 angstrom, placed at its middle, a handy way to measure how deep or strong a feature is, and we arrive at -0.031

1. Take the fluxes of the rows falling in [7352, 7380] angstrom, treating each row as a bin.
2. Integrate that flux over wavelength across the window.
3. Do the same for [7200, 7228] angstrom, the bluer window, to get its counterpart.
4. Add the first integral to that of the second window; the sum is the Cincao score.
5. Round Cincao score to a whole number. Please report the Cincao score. 121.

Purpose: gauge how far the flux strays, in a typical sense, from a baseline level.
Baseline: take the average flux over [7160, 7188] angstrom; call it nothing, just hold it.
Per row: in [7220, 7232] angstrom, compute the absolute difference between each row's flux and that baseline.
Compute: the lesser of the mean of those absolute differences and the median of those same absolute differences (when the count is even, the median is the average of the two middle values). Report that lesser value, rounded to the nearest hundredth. 0.19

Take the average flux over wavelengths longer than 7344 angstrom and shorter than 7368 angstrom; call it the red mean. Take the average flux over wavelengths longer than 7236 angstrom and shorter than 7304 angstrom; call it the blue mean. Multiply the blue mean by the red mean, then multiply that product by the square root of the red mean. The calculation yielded 6.2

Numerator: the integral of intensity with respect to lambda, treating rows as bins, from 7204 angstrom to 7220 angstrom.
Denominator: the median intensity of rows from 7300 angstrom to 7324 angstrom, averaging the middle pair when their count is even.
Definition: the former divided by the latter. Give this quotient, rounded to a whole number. 16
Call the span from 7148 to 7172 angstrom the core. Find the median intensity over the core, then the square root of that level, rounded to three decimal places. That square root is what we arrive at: 1.459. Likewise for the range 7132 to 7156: 1.442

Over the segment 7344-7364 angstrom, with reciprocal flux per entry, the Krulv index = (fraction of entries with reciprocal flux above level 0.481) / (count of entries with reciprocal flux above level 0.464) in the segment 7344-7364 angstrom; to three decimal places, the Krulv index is 0.067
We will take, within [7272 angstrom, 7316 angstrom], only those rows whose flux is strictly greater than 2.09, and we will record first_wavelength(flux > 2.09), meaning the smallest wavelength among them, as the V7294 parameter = 7282.0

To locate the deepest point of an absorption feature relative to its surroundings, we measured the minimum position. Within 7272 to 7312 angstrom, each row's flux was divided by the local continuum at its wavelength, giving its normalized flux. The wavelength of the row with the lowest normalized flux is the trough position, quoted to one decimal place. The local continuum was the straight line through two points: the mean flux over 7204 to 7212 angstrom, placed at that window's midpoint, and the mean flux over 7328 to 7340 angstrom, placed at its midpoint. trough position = 7274.0 angstrom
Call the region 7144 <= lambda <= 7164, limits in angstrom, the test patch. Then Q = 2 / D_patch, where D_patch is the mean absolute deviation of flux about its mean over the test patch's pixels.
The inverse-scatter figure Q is 24.7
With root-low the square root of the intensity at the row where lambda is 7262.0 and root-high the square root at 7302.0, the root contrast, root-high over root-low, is 1.10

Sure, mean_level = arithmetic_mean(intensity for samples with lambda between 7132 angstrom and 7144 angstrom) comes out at 2.07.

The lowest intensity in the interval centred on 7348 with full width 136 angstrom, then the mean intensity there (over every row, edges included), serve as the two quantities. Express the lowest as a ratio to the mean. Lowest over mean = 0.73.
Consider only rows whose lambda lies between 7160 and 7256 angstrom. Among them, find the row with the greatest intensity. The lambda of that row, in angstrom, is 7214.0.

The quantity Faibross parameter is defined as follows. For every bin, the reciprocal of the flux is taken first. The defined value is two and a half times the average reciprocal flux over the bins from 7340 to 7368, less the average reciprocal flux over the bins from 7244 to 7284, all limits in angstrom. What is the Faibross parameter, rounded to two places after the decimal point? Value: 0.78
